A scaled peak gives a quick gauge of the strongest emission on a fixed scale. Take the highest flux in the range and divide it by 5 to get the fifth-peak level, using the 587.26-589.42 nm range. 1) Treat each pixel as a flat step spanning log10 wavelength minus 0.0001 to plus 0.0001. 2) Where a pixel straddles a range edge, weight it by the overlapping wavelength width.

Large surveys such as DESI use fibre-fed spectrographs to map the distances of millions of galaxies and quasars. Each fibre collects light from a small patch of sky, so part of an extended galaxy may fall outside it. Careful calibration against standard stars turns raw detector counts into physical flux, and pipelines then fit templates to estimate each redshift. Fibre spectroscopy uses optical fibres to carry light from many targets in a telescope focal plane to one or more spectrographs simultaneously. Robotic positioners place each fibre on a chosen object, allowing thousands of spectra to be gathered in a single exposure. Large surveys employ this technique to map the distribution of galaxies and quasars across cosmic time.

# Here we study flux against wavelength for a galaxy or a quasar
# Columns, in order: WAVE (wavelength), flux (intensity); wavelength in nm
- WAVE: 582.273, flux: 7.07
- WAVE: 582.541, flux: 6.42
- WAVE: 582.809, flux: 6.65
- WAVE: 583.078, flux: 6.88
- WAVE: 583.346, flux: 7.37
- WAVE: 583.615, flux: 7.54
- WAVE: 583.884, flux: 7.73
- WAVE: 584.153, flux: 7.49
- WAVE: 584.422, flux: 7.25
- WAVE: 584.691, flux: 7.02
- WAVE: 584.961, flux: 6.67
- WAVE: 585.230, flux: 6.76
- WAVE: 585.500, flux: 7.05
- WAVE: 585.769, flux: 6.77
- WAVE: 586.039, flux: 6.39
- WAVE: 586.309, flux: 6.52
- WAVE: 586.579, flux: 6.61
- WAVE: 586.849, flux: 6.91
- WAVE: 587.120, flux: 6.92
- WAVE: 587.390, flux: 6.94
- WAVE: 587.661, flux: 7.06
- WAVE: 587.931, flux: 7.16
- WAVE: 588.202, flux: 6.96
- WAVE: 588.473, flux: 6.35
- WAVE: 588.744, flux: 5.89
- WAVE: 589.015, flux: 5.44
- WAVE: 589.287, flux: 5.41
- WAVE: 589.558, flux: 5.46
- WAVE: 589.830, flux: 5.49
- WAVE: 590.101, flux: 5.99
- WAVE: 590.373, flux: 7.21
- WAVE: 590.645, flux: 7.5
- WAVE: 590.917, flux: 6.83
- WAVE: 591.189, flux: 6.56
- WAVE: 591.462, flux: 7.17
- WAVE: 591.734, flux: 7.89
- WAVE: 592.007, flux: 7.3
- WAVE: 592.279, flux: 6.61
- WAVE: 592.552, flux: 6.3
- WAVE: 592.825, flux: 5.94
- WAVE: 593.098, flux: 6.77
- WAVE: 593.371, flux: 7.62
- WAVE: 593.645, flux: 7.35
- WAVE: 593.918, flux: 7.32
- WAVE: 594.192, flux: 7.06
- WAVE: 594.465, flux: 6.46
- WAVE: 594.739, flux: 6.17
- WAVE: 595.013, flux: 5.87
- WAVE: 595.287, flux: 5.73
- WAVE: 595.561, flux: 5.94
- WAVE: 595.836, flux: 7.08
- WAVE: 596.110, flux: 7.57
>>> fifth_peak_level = 1.43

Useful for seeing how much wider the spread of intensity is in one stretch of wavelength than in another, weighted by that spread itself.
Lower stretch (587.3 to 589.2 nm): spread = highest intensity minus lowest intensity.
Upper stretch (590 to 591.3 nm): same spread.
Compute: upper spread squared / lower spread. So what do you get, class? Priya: 1.3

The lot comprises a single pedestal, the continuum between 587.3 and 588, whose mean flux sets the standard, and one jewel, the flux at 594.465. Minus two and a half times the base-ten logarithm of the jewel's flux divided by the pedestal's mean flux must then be 0.10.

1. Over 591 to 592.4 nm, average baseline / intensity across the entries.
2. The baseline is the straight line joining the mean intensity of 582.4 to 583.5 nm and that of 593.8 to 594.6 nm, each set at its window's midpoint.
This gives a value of 0.98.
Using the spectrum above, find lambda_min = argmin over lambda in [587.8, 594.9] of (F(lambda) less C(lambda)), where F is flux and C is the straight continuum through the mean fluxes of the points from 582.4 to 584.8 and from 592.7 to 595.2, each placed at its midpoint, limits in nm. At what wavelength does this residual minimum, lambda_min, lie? 589.287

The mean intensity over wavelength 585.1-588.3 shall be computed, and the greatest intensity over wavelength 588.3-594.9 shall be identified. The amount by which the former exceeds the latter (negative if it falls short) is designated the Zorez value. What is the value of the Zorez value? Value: -1.05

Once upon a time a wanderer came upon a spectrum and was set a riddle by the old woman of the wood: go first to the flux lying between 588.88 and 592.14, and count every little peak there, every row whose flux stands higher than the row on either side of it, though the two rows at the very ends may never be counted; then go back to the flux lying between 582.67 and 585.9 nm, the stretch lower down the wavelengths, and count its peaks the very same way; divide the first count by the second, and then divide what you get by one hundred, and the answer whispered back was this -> 0.010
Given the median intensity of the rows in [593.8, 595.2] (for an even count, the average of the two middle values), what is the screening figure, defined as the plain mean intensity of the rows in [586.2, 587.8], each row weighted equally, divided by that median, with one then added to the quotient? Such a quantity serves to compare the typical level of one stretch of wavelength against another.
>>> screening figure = 2.06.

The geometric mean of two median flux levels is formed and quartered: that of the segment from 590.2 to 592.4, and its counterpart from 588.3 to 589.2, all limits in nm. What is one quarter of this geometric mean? 1.63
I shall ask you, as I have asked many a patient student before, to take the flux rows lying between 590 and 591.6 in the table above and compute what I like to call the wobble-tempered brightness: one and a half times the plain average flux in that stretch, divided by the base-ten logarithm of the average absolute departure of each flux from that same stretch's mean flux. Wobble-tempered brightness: -27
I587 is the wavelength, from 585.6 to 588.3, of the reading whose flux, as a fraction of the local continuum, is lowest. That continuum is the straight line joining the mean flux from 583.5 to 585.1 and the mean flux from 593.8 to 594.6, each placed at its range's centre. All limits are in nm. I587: 586.039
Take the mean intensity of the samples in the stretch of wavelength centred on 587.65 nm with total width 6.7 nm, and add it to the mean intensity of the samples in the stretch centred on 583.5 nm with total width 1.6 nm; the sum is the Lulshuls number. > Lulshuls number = 13.9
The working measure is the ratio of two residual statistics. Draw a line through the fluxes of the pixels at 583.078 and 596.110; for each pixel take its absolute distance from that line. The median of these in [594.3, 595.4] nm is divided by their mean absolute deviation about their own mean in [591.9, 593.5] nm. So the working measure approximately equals 3.7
